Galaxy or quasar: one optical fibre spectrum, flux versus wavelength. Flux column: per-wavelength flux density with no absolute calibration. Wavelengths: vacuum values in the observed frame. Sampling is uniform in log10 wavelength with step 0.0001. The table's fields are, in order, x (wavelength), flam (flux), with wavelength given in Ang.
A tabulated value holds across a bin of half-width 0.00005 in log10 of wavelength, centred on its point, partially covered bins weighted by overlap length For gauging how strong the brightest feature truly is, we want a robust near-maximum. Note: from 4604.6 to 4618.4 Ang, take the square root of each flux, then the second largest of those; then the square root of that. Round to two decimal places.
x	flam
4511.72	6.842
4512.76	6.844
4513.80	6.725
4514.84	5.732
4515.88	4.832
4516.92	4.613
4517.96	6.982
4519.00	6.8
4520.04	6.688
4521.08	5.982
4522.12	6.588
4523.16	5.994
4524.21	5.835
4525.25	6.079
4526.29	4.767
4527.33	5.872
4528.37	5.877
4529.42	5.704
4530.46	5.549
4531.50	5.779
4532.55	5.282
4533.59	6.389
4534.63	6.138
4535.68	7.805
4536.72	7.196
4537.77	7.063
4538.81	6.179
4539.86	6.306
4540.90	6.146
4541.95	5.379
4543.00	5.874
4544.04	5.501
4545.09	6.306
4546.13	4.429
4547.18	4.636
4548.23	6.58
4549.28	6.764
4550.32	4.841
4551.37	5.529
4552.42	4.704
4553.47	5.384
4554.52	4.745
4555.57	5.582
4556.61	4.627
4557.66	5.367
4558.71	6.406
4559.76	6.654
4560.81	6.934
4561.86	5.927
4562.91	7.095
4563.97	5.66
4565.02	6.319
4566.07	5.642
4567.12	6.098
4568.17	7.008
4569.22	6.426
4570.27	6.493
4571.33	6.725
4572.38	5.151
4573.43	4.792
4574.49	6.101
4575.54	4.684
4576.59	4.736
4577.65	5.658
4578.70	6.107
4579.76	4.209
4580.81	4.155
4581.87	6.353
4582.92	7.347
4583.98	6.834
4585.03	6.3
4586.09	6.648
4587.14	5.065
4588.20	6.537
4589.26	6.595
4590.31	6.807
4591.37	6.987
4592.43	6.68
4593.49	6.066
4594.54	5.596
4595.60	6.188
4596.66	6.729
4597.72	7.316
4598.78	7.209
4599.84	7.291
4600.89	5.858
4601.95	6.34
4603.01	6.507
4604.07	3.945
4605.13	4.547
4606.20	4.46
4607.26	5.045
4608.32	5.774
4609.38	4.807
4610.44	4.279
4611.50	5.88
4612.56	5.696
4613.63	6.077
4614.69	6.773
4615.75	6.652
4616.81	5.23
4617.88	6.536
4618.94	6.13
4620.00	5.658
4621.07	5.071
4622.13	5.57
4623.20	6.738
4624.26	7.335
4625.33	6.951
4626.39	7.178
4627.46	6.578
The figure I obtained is 1.61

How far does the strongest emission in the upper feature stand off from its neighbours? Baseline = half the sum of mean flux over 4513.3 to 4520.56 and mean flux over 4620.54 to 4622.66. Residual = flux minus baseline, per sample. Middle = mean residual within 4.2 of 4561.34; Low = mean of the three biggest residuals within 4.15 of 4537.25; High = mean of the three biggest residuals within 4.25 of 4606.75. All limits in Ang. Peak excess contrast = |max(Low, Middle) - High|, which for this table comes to 1.58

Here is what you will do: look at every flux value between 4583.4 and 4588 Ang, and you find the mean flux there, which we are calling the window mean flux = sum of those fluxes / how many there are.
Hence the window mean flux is 6.2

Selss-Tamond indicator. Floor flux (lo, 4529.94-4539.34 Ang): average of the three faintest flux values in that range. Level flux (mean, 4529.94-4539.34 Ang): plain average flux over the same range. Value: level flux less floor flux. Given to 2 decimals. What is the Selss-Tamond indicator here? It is 0.84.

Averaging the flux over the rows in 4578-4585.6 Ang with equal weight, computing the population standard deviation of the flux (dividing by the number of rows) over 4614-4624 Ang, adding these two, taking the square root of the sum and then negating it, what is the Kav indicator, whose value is -2.556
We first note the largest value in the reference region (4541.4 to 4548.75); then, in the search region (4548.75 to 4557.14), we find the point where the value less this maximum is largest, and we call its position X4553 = 4549.28 Ang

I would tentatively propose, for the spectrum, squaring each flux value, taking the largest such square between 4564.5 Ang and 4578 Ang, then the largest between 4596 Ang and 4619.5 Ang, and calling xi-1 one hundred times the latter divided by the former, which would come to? 109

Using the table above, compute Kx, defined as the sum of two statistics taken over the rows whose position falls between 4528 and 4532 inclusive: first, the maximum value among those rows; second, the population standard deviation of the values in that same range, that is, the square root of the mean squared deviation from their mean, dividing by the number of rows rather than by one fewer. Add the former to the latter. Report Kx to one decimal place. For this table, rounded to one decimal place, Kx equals 6.0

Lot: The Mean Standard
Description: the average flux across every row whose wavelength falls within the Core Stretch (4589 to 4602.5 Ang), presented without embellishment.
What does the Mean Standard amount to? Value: 6.6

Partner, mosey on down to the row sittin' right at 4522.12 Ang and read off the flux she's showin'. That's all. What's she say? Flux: 6.588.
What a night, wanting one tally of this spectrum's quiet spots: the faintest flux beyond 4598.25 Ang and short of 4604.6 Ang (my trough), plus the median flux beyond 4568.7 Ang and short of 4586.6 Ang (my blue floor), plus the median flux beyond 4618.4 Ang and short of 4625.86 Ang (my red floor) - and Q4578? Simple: 16.2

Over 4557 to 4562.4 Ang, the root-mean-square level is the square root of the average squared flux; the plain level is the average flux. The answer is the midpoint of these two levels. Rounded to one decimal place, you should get 6.3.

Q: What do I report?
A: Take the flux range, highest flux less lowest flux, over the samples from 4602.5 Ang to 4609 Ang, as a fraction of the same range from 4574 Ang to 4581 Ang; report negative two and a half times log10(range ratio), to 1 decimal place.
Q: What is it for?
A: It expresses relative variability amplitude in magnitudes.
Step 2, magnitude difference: -0.3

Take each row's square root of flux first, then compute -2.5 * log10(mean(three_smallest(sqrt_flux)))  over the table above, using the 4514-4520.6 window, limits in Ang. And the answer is -0.879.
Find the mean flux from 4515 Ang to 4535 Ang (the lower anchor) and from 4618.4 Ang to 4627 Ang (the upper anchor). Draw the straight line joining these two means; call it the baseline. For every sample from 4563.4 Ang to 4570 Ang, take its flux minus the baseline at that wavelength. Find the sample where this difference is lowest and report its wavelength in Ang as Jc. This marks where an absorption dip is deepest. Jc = 4566.07 Ang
